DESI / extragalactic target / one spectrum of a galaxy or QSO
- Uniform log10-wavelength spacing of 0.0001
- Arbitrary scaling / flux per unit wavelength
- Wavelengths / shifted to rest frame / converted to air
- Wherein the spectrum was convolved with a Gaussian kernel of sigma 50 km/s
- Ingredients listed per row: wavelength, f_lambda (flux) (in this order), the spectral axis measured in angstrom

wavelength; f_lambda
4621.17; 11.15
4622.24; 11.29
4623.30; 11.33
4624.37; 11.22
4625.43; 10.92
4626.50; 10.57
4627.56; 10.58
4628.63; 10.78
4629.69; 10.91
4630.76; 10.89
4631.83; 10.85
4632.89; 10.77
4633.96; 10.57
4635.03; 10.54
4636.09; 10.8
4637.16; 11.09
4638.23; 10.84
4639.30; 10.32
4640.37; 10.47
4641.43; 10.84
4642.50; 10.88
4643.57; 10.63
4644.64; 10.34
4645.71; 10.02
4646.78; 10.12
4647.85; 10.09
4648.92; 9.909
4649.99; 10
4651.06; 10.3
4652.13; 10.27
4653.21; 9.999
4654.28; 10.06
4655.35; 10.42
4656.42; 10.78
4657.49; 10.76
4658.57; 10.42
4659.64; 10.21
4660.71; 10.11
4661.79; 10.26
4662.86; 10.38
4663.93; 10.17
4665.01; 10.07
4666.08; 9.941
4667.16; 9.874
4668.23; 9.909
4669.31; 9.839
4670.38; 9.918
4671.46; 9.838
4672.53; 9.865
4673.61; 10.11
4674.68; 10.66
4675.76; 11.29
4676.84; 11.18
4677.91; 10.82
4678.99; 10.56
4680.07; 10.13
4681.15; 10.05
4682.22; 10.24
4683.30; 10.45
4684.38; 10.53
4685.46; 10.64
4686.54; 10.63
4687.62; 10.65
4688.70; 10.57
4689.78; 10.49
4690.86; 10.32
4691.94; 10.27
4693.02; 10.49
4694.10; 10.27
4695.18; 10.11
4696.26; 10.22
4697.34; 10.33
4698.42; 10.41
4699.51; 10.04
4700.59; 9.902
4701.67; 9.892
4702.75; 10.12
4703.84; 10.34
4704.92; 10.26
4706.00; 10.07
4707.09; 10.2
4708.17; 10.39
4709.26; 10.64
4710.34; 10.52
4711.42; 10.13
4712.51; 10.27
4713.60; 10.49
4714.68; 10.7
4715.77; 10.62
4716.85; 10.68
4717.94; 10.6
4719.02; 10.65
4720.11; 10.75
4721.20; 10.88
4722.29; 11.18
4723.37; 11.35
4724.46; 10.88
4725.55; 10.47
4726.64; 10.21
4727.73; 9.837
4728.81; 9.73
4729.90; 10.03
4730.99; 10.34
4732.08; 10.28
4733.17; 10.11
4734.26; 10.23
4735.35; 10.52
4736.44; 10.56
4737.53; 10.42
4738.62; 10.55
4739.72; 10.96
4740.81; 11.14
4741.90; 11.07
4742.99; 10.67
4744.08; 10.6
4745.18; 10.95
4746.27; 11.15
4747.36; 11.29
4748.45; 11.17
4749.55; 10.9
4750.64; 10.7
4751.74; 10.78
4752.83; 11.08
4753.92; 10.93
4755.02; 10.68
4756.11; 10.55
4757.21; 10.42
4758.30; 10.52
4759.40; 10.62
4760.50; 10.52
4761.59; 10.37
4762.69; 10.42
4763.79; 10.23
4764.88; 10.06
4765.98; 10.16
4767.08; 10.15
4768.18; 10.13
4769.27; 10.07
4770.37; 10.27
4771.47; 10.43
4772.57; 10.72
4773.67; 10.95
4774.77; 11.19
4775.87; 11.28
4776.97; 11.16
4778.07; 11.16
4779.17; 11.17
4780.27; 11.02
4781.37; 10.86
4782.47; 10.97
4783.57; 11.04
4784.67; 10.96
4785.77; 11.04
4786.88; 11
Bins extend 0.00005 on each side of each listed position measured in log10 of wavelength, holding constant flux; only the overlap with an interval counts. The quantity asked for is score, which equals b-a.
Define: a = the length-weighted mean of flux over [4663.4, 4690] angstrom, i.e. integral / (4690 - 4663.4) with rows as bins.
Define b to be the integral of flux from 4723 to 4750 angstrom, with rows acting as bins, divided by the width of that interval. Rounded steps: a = 10.3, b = 10.6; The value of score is 0.28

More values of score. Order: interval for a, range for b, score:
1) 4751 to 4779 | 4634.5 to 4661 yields -0.19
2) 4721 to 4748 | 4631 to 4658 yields -0.15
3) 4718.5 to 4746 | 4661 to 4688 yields -0.26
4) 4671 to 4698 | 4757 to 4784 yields 0.20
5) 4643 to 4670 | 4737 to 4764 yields 0.56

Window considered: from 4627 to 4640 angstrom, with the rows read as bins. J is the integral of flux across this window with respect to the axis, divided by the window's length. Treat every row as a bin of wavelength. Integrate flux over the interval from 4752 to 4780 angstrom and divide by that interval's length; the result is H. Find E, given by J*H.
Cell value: 114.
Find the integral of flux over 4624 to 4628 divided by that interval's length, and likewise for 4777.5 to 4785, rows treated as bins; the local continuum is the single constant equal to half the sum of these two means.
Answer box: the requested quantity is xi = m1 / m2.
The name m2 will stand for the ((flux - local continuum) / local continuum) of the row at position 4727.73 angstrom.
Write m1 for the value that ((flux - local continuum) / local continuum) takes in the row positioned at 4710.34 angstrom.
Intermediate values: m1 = -0.038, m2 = -0.10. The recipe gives 0.4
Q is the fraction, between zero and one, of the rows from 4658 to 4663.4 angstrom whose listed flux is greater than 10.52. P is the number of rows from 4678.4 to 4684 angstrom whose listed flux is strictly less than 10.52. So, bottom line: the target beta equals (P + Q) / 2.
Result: 2.0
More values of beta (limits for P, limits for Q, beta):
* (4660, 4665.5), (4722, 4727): 2.8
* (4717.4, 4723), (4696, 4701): 0.0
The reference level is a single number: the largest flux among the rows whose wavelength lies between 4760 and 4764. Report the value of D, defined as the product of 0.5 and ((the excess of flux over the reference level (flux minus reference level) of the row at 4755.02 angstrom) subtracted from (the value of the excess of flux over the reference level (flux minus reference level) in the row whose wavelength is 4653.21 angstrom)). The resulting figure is -0.3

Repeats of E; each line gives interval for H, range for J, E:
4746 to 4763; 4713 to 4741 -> 113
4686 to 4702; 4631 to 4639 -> 111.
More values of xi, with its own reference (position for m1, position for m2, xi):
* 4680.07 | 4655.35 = 1.6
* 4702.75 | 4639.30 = 1.3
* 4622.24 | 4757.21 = -0.7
